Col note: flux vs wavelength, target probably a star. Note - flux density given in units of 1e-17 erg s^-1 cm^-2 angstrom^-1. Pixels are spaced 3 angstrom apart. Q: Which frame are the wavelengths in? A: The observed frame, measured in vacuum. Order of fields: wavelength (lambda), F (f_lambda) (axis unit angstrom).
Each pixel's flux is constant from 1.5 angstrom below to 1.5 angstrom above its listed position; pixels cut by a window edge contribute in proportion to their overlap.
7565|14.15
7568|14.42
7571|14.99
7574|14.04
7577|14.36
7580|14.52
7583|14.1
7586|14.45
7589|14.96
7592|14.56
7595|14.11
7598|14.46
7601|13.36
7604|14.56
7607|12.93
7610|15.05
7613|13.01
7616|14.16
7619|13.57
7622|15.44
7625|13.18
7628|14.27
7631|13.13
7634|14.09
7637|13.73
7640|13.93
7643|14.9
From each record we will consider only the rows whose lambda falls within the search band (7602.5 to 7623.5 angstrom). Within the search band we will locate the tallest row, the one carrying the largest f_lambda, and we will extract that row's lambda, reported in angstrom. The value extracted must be 7622 angstrom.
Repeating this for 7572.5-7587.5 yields 7580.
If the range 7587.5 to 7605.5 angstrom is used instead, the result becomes 7589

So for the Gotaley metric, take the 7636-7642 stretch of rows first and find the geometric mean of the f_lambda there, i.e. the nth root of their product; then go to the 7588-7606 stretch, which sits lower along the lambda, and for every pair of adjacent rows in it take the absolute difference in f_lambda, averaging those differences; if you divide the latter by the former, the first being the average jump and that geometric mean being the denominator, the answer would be 0.051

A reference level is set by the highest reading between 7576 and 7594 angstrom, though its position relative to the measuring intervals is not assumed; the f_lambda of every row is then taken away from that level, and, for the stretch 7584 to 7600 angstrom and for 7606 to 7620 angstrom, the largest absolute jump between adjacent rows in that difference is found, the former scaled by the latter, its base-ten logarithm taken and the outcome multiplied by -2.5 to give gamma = 1.55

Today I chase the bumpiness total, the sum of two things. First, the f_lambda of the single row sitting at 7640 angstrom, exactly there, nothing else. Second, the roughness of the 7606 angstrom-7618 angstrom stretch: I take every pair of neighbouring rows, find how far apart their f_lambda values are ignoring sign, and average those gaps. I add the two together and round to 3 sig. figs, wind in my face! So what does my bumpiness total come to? 15.7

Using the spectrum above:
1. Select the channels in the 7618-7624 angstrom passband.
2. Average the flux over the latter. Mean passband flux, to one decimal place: 14.5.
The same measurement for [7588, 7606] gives 14.3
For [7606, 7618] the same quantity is 13.8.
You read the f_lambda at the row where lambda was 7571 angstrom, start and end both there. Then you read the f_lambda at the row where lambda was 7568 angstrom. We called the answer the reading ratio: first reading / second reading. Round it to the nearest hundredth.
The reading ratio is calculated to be 1.04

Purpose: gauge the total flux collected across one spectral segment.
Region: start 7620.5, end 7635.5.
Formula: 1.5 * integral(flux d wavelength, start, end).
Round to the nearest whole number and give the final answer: 315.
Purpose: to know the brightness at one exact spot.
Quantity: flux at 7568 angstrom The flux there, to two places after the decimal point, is 14.42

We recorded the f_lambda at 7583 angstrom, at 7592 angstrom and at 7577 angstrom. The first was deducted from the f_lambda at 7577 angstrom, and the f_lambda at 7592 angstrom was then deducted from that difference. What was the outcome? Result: -14.30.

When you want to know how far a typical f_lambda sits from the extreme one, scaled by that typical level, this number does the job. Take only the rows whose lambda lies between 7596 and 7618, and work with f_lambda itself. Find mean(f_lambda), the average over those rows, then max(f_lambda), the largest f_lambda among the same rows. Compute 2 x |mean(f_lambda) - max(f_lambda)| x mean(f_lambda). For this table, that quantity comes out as 31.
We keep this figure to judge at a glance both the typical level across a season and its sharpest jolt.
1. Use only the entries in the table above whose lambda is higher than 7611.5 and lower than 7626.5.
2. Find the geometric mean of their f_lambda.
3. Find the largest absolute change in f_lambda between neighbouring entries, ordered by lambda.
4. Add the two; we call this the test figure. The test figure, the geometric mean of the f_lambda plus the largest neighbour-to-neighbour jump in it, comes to 16.1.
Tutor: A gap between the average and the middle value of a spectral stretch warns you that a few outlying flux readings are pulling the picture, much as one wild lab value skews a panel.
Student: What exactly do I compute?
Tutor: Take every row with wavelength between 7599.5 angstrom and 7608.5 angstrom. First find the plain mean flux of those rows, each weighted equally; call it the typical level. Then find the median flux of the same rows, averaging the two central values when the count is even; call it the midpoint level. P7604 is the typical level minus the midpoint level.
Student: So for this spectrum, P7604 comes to 0.26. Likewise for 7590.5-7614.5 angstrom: -0.28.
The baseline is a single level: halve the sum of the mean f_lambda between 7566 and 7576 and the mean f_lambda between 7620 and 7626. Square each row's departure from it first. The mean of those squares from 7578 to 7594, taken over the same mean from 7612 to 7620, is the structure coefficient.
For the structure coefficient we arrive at 0.10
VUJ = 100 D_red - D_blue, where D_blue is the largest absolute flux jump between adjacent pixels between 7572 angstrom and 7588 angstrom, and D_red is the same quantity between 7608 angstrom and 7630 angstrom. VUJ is 226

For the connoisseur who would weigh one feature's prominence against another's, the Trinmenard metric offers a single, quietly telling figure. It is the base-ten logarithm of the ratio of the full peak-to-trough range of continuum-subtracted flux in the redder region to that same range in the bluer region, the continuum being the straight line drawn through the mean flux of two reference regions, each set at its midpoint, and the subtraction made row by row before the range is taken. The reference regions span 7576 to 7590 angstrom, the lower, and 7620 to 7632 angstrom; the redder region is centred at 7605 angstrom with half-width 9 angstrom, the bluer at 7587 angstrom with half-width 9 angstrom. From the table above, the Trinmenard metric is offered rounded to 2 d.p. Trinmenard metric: 0.37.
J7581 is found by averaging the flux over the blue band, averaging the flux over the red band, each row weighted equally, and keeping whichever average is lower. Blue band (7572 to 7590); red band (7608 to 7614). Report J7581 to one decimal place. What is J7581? 14.0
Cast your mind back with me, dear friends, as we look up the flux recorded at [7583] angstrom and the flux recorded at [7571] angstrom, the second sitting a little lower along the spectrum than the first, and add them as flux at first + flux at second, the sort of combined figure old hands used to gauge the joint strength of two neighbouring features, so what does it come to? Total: 29.1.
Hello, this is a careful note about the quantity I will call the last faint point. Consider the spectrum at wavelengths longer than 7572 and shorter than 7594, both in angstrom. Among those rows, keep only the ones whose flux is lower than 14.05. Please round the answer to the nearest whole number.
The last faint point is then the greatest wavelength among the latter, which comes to 7574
